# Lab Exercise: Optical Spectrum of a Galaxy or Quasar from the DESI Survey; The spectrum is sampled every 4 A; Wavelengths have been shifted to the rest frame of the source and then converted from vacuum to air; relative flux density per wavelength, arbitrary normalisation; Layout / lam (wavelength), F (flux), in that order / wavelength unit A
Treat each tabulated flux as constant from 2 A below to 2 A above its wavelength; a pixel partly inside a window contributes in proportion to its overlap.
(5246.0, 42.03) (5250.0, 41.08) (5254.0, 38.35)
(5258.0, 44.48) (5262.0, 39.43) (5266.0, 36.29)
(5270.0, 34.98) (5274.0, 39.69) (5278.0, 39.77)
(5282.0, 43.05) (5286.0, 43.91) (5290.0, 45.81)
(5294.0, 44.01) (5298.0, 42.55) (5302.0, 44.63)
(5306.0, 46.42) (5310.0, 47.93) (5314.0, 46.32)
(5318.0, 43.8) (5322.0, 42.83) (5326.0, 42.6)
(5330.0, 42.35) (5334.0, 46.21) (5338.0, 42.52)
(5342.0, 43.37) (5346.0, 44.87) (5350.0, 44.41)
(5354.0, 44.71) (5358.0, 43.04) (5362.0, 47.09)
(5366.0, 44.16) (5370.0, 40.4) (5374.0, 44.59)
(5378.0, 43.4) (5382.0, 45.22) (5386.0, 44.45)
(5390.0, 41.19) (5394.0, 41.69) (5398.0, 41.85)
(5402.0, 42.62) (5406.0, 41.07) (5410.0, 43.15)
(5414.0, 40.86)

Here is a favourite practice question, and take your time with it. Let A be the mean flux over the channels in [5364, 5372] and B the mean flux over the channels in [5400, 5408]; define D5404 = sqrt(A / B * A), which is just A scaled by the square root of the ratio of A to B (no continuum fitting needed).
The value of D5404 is 6.54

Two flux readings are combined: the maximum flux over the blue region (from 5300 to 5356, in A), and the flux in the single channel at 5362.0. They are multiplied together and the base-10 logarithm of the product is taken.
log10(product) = 3.35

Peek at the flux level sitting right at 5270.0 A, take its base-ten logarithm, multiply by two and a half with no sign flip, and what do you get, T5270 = 3.86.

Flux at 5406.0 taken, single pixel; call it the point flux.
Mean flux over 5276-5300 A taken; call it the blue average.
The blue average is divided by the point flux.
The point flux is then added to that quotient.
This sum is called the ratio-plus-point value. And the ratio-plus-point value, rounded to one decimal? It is 42.1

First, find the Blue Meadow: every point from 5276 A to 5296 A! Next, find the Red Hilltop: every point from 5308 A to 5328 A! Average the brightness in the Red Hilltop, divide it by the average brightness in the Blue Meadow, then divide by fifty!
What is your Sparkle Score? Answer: 0.0206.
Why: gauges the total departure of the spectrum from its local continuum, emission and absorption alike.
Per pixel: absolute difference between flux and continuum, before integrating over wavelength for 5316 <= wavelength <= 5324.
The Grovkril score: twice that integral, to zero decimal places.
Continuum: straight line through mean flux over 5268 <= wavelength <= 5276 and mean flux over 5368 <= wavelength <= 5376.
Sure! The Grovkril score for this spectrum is 56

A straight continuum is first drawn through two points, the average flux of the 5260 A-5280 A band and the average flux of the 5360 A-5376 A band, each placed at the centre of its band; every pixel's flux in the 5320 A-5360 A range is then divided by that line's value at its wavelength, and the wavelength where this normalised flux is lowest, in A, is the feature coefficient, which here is 5358.0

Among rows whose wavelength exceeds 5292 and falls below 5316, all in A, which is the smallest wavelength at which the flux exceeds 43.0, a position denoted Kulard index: 5294.0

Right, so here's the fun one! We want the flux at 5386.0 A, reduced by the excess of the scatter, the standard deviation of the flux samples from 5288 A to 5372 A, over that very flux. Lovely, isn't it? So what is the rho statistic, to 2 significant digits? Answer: 87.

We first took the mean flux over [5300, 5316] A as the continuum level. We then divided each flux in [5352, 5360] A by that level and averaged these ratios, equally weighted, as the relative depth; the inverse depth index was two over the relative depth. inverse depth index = 2.11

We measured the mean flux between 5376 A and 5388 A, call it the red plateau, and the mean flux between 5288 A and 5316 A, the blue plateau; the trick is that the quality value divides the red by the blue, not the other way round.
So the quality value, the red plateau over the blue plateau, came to 0.98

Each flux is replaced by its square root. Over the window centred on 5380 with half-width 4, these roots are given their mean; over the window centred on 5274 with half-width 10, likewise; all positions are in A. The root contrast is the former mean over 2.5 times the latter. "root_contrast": 0.428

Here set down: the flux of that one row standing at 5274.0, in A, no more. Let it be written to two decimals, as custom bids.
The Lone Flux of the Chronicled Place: 39.69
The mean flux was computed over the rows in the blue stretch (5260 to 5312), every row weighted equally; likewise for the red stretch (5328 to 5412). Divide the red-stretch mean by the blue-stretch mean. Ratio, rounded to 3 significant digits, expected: 1.03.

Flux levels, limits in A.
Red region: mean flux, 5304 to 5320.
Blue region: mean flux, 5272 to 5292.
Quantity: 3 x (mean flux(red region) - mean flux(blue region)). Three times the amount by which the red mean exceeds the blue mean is 11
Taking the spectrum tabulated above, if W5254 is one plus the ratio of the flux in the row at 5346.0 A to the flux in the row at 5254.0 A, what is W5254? 2.17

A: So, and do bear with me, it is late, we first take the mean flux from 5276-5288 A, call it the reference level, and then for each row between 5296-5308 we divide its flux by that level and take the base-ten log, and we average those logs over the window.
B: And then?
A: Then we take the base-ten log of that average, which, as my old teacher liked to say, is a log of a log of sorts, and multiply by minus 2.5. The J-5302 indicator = 4.1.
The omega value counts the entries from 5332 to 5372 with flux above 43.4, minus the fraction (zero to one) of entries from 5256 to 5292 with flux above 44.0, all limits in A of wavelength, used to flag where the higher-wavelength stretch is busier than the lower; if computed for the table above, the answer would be 5.8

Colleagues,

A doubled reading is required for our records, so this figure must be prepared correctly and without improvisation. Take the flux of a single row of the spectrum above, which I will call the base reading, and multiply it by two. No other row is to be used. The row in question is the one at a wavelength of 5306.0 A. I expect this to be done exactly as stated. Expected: 92.8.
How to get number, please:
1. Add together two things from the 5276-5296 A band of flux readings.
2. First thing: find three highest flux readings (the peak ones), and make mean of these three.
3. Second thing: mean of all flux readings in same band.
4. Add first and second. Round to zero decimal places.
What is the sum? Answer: 88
